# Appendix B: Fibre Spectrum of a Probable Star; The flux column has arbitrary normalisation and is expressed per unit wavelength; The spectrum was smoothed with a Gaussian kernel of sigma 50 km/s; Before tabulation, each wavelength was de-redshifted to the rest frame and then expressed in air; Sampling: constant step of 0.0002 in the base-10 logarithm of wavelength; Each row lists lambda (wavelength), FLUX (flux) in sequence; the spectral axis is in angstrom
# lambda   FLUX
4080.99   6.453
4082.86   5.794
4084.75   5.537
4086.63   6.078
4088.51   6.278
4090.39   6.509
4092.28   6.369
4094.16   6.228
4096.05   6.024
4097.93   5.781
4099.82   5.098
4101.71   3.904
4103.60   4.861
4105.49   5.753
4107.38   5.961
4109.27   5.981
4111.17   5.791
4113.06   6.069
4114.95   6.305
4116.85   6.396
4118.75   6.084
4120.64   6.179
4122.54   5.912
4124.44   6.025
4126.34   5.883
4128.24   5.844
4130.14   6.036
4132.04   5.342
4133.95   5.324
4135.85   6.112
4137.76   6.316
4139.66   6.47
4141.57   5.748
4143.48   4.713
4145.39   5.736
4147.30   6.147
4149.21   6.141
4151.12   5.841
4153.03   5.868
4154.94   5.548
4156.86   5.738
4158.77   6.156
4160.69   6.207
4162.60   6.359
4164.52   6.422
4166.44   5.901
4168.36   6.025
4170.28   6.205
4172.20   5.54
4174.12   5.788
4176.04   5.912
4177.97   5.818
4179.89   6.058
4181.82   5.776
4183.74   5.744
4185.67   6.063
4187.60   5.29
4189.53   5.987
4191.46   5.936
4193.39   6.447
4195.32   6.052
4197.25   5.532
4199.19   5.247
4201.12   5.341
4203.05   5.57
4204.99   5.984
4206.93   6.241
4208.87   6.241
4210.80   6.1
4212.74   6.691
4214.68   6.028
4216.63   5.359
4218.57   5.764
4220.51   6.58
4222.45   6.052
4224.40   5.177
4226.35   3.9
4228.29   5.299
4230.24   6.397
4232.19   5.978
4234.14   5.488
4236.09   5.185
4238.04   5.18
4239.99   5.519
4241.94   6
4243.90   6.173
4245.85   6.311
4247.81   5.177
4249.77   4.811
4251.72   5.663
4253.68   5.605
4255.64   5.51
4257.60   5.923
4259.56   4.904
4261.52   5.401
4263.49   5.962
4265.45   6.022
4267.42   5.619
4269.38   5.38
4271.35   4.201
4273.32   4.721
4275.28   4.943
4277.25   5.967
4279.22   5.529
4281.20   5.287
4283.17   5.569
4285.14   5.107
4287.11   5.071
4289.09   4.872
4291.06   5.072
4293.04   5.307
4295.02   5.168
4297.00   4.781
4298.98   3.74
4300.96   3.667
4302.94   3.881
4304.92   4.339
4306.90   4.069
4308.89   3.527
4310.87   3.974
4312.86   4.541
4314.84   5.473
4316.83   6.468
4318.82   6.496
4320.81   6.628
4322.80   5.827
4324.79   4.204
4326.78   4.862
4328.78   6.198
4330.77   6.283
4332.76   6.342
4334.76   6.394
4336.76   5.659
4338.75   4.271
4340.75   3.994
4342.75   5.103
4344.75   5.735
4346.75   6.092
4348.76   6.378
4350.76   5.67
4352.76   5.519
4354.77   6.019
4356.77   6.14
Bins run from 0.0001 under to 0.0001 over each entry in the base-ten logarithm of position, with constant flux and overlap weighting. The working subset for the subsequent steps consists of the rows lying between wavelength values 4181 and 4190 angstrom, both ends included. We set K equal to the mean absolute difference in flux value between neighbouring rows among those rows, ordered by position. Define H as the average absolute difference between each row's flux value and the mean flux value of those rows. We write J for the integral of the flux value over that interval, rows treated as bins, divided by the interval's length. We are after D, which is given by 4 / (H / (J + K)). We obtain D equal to 122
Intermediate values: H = 0.2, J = 5.8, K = 0.46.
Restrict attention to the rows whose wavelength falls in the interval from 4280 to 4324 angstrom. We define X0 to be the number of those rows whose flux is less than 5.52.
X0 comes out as 17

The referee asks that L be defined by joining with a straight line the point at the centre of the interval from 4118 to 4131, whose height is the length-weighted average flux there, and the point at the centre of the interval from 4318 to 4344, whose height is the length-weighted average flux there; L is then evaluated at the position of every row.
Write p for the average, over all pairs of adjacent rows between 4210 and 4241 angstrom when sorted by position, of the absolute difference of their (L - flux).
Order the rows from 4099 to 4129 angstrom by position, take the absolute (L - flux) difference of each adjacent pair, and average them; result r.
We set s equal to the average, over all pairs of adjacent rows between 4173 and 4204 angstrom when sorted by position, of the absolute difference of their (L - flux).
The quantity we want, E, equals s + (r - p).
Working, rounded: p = 0.66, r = 0.336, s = 0.31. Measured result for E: -0.01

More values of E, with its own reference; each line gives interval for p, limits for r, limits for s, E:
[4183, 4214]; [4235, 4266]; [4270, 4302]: 0.43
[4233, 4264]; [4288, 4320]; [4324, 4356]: 0.56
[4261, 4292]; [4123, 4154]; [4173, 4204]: 0.29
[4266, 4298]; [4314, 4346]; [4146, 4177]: 0.50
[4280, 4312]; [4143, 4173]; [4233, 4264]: 0.40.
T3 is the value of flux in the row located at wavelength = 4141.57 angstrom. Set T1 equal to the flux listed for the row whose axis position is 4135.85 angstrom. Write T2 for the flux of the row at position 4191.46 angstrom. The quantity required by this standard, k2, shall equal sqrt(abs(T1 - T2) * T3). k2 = 1.0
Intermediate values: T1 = 6.112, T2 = 5.936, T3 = 5.748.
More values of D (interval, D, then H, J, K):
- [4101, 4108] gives 32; 0.7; 5.1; 0.69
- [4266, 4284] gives 56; 0.4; 5.3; 0.52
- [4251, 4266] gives 89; 0.3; 5.6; 0.39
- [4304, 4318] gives 28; 0.8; 4.7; 0.63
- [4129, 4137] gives 67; 0.4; 5.7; 0.50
